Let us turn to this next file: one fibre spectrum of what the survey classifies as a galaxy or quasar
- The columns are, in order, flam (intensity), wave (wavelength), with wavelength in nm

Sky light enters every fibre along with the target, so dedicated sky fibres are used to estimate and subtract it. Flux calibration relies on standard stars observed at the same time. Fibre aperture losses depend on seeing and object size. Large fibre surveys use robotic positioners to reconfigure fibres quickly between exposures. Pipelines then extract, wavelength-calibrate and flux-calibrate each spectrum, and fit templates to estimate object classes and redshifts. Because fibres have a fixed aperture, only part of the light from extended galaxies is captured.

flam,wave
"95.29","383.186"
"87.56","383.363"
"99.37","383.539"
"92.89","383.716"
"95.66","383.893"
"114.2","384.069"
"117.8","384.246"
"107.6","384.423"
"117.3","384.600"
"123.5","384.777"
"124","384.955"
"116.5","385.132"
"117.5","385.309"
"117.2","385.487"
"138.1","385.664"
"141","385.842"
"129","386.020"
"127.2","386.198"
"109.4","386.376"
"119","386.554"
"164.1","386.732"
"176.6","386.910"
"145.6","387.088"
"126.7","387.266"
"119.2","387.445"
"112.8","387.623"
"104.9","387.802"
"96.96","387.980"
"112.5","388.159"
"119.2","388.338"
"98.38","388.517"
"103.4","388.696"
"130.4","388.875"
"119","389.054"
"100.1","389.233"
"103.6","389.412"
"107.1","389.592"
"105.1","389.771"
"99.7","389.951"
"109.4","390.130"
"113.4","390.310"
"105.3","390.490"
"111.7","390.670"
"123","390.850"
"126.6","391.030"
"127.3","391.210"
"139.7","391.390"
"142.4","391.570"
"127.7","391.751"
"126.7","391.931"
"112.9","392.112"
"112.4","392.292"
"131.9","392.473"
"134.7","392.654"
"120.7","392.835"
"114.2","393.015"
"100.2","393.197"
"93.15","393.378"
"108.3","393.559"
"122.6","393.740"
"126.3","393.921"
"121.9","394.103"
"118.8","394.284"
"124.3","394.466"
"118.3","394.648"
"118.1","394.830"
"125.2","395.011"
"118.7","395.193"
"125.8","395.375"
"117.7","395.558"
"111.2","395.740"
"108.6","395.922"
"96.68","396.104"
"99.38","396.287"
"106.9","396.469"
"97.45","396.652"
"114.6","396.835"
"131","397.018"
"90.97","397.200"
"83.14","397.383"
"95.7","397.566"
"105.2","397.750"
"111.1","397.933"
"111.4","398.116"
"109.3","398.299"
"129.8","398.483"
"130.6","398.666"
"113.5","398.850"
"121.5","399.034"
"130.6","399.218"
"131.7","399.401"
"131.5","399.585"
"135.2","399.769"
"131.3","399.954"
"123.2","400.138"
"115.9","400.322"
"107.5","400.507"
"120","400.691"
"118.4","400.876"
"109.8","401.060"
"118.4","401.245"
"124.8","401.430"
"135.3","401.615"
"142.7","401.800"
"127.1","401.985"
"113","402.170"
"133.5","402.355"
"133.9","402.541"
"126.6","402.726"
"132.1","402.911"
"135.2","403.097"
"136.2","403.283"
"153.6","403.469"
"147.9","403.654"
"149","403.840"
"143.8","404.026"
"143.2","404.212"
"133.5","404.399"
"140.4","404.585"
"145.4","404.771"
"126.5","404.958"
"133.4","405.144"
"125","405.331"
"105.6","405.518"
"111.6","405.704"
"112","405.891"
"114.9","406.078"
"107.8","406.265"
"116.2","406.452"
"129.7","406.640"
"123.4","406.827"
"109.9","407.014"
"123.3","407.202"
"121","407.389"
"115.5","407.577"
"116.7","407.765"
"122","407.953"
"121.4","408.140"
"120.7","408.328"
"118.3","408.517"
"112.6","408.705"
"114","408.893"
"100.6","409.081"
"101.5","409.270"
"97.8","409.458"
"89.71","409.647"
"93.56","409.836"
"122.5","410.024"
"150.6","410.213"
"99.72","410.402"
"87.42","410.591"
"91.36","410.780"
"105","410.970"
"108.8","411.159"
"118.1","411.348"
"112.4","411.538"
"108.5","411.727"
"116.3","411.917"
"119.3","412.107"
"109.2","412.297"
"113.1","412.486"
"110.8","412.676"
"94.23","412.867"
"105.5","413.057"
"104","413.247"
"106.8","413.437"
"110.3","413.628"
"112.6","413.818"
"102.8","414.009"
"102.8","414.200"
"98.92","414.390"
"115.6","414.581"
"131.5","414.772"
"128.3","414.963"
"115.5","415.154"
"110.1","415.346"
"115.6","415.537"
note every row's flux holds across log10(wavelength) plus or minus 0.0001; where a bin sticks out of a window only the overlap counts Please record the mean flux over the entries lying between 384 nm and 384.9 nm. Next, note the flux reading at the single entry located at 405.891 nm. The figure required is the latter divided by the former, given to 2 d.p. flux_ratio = 0.96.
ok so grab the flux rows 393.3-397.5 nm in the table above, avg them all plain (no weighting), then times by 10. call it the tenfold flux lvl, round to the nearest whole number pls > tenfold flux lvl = 1121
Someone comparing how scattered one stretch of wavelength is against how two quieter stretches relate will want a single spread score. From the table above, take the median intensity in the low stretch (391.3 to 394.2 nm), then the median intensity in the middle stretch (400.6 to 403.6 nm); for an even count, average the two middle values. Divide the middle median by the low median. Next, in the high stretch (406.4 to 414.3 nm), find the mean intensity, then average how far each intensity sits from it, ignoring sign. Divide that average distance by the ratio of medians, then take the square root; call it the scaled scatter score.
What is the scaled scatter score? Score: 2.9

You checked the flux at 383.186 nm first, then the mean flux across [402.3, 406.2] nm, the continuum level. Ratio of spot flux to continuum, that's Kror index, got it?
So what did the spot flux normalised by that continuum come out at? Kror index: 0.72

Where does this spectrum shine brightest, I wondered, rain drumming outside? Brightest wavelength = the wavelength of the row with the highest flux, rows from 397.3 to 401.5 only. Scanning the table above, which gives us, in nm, 399.769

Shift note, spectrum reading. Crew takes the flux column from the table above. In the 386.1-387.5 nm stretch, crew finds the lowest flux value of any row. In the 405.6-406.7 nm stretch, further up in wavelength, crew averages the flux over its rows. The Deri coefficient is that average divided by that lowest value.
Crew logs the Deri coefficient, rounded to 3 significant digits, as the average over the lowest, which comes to 1.05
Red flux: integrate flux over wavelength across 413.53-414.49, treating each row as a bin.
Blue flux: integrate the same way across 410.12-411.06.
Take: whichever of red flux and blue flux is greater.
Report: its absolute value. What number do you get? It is 101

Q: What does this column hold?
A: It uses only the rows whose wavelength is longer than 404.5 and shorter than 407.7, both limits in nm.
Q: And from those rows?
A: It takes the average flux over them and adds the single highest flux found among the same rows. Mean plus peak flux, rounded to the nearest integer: 267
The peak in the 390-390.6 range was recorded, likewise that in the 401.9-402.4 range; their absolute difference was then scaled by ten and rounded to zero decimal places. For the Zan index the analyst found 201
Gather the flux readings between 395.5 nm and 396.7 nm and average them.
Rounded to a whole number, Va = 105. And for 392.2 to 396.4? 116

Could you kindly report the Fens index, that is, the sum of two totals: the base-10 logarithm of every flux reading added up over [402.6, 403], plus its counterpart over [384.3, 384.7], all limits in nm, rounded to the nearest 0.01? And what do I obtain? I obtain 8.32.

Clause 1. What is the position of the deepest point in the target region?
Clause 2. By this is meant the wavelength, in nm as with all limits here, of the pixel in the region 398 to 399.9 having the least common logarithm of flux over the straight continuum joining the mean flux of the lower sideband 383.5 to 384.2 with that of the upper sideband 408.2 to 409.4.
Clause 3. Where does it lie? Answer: 398.299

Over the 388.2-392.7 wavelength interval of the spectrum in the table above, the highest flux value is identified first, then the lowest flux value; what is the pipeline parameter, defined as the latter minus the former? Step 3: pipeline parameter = -44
